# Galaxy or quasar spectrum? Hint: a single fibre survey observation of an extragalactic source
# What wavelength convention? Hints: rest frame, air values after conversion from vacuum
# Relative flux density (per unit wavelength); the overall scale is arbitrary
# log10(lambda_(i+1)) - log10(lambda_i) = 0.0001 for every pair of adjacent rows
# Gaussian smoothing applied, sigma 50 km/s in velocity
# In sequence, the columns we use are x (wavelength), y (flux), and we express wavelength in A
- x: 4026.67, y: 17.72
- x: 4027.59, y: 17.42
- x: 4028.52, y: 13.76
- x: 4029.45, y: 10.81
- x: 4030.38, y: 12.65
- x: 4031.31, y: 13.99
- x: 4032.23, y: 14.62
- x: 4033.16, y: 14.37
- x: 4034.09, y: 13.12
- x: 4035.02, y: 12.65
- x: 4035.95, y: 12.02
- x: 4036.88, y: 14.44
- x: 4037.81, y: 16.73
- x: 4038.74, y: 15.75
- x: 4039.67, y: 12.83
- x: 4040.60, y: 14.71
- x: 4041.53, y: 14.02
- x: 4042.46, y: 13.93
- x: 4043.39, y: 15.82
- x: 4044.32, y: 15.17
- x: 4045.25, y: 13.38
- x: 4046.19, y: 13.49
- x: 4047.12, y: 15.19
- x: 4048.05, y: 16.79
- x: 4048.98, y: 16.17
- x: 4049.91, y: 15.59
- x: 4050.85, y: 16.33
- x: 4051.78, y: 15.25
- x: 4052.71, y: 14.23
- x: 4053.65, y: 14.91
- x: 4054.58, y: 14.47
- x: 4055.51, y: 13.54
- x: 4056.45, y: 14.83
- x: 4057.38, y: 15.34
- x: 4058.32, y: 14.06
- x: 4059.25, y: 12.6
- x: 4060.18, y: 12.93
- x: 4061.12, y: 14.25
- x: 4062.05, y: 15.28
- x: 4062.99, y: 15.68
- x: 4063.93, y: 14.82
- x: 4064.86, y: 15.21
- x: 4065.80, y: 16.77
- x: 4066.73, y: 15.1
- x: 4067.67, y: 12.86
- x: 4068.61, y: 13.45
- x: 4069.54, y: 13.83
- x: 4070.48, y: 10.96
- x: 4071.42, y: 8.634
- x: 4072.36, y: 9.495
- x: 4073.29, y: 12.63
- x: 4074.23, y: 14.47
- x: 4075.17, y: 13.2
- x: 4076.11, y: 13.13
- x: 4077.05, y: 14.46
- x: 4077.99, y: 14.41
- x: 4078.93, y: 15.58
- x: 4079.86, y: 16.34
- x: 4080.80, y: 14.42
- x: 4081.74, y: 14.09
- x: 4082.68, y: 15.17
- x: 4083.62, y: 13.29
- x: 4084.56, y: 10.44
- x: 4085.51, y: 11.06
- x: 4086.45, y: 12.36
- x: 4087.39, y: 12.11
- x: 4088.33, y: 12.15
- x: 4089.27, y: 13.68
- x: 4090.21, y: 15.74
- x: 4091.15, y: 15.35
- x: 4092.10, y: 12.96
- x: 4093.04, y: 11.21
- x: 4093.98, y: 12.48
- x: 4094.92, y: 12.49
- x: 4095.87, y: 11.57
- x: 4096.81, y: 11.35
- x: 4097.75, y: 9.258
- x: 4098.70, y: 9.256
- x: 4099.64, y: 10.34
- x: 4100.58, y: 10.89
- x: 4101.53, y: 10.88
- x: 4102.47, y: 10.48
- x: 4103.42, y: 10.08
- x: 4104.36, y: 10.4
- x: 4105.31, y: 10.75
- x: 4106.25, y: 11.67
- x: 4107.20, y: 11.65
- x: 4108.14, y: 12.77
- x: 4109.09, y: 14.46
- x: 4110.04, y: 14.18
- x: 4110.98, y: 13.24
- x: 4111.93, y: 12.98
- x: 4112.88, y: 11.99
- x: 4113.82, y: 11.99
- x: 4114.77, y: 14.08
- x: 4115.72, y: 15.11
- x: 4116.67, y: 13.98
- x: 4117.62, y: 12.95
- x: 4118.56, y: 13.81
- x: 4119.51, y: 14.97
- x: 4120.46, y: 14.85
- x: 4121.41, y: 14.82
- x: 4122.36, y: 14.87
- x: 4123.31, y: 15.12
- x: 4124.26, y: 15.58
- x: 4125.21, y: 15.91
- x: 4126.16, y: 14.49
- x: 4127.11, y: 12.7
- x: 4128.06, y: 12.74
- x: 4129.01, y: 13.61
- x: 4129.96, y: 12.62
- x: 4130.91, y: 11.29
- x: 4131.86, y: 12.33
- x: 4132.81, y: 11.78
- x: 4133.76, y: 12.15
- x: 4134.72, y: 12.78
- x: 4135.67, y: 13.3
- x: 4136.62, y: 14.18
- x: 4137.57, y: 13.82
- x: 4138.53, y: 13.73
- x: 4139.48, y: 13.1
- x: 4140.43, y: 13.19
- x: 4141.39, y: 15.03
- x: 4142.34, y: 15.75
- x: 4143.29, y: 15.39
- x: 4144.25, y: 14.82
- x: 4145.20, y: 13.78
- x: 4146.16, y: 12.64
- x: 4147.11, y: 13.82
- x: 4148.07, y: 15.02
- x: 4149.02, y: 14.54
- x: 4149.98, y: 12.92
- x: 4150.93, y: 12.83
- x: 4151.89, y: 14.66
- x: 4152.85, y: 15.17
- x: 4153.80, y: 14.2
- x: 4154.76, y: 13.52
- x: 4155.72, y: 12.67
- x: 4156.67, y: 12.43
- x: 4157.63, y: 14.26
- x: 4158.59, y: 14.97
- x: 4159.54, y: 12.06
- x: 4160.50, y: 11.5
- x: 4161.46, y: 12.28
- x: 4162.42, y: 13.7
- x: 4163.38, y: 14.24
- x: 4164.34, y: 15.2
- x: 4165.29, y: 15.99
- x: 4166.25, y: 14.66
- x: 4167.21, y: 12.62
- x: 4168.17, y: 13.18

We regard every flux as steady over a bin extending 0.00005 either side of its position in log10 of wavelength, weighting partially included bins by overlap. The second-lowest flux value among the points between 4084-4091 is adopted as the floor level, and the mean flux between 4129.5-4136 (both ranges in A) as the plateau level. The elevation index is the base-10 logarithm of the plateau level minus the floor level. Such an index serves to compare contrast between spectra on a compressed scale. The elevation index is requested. 0.1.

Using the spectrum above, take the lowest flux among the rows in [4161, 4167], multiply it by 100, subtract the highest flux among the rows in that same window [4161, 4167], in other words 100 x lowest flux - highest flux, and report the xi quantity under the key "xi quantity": 1212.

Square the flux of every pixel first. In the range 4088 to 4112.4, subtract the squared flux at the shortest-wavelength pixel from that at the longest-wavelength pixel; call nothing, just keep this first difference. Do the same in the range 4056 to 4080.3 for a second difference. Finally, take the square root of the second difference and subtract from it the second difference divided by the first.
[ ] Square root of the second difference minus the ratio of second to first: 5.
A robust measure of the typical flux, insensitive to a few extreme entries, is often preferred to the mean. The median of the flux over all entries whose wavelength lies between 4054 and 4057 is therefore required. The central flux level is 14.5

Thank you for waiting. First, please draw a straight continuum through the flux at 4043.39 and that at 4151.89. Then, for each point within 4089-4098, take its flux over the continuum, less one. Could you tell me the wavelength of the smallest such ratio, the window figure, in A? 4097.75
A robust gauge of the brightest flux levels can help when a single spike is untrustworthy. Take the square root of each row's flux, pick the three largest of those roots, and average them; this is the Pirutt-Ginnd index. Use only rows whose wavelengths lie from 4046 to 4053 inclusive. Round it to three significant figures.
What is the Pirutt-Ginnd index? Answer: 4.05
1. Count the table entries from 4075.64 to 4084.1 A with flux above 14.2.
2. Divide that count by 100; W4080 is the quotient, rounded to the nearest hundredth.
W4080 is 0.06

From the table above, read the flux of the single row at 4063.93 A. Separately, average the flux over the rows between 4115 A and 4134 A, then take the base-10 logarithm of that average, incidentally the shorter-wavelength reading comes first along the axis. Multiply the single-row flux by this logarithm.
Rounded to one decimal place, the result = 16.9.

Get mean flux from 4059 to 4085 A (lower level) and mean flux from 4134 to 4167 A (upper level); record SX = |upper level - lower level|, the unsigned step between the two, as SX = 0.2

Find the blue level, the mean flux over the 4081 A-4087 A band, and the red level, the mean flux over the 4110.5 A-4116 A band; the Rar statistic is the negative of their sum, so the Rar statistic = -26.0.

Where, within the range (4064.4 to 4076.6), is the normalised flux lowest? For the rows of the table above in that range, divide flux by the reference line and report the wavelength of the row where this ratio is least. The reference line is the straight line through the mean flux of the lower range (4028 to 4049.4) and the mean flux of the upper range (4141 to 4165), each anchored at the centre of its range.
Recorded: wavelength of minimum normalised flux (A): 4071.42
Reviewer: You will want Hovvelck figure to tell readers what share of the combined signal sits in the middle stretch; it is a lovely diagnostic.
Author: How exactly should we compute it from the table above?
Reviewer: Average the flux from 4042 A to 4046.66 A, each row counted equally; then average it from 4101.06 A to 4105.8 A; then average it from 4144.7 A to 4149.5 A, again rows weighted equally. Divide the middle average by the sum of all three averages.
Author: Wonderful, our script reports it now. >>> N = 0.27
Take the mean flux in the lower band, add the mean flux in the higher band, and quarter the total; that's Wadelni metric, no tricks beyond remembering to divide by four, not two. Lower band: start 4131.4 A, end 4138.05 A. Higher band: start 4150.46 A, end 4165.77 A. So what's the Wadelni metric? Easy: 6.7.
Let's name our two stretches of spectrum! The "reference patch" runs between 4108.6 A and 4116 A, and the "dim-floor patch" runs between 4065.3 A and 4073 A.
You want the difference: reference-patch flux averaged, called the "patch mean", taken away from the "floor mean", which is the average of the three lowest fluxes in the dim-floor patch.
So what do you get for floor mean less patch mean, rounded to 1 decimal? -3.8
